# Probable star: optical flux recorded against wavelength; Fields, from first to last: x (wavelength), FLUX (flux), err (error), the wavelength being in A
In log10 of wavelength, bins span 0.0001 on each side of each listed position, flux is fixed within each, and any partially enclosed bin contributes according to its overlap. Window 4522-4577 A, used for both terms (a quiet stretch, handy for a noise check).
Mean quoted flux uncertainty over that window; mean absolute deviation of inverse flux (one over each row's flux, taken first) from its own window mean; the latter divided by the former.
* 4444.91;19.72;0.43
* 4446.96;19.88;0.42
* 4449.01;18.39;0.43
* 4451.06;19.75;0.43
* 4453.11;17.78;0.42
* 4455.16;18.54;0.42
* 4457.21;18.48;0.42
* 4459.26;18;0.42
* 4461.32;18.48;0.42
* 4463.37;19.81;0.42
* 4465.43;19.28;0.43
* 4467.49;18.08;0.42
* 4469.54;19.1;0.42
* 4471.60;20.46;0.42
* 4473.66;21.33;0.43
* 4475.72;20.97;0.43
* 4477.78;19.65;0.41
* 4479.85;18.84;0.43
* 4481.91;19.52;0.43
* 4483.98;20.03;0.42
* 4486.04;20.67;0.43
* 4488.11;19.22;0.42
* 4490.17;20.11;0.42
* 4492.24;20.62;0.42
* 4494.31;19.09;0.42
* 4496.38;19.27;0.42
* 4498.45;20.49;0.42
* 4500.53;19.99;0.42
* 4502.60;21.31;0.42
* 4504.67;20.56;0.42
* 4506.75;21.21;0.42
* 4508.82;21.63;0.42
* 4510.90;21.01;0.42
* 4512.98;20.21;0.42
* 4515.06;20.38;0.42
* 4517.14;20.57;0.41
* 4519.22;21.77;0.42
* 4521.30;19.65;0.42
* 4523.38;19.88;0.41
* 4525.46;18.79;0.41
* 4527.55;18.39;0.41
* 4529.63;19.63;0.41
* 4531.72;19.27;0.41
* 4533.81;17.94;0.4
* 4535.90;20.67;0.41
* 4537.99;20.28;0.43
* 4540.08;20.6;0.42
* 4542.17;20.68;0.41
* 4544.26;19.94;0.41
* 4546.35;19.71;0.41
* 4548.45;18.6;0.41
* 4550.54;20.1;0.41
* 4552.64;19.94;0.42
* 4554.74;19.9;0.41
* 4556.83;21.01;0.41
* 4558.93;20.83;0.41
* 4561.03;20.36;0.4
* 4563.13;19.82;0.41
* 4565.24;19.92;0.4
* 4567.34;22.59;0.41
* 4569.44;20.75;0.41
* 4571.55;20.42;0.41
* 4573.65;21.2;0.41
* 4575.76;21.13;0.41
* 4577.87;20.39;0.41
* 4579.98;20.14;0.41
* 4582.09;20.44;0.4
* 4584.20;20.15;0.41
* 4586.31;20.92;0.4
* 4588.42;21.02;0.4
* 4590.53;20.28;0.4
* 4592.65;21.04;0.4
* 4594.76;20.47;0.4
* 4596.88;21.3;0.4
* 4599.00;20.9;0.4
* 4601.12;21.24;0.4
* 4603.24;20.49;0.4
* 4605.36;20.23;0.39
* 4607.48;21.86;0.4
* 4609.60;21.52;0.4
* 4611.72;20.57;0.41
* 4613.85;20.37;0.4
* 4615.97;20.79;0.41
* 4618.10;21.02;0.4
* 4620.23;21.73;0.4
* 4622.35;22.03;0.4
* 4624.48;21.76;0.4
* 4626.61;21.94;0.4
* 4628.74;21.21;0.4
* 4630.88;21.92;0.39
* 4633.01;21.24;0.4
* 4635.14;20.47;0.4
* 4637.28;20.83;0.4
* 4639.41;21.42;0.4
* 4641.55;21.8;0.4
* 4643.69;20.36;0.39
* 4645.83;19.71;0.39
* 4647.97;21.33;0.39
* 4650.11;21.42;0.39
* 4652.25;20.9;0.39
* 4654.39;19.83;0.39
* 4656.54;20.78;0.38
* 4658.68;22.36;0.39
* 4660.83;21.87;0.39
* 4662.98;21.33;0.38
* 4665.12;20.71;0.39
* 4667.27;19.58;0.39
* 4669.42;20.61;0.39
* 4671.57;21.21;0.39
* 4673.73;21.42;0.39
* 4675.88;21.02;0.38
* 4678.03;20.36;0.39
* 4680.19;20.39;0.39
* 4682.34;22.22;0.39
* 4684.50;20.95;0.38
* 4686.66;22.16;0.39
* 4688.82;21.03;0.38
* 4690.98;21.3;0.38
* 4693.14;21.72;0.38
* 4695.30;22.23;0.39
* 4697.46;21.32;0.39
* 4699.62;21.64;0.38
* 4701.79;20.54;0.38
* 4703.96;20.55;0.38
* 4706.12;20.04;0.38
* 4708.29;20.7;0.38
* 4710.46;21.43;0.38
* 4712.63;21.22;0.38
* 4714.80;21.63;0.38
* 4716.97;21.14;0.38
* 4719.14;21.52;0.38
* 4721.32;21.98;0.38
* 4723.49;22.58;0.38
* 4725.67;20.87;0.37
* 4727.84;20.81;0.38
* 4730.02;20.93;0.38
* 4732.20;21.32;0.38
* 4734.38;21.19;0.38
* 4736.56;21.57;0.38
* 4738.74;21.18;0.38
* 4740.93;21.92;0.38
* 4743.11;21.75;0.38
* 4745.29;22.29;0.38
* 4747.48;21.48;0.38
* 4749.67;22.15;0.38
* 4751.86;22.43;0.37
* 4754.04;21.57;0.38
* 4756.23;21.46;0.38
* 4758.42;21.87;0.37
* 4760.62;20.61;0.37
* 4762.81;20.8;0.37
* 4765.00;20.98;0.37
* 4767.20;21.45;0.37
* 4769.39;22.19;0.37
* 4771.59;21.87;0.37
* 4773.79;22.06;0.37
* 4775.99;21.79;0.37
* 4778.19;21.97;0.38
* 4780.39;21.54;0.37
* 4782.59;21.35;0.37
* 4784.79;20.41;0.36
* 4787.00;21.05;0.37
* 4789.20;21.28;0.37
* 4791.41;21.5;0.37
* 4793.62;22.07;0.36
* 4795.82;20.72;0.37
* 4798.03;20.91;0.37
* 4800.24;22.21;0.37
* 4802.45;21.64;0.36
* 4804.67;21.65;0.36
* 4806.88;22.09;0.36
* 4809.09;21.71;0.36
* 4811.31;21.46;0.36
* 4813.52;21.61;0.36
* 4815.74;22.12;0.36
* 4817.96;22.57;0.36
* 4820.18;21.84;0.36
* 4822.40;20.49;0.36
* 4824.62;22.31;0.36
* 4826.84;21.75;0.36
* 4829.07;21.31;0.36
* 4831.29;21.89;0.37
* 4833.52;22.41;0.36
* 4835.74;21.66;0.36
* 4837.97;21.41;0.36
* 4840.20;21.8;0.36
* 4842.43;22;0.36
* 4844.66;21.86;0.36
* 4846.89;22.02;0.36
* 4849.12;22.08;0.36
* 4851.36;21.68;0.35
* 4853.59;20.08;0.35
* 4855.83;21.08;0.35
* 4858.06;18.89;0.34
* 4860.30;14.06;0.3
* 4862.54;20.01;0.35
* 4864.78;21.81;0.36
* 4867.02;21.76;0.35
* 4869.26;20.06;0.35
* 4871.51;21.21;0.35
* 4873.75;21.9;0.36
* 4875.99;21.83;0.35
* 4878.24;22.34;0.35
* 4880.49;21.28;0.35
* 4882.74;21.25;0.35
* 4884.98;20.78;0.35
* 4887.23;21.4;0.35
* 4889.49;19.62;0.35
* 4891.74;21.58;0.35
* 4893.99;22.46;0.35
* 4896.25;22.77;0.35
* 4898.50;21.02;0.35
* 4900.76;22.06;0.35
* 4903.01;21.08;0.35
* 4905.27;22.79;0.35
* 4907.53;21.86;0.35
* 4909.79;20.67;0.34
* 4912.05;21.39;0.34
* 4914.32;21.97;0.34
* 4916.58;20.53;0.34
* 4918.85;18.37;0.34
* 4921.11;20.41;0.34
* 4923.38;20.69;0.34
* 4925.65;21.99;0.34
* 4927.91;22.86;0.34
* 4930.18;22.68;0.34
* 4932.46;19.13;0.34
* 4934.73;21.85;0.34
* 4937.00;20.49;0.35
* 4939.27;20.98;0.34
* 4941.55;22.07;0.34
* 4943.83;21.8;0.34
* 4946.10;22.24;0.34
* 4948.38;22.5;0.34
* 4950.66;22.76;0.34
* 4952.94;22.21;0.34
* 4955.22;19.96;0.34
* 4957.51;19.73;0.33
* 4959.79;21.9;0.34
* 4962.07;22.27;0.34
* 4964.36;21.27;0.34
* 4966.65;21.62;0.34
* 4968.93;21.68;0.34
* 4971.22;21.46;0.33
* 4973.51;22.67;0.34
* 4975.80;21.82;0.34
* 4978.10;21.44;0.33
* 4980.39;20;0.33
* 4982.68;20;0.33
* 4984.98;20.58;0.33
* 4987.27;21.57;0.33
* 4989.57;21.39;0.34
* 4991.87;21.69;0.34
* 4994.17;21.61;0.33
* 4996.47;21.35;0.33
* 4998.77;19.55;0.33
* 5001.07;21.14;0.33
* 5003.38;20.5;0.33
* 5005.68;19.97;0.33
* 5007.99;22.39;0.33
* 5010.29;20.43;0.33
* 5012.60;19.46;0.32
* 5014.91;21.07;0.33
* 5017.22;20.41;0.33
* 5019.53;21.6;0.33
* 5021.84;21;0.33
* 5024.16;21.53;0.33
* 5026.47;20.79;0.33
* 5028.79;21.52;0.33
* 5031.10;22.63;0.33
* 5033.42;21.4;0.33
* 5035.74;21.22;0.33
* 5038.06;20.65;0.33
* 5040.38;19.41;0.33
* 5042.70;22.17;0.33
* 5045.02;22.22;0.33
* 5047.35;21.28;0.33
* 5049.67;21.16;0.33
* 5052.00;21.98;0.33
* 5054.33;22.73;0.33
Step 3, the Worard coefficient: 0.0044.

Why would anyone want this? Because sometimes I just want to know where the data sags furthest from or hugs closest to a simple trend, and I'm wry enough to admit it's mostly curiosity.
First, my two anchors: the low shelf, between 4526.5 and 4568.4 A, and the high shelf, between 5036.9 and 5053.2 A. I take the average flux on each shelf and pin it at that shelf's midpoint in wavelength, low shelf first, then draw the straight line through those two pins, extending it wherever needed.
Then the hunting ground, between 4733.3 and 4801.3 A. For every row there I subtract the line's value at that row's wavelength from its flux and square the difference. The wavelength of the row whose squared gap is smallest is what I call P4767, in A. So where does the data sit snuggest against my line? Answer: 4760.62 A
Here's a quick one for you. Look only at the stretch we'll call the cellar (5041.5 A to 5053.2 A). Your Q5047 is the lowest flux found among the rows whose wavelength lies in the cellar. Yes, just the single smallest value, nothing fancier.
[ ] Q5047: 21.16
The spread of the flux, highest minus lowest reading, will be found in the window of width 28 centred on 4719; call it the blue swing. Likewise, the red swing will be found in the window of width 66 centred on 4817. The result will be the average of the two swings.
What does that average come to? 2.35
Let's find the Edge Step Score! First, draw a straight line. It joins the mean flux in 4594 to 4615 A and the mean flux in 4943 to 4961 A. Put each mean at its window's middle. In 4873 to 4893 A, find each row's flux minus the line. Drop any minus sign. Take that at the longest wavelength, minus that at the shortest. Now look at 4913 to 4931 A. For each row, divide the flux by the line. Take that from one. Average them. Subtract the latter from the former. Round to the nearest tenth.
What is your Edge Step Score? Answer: -0.4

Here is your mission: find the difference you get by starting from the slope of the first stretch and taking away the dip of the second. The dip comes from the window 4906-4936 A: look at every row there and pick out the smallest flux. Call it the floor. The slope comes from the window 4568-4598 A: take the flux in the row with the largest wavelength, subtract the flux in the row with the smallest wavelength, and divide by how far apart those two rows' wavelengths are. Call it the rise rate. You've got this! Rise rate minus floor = -18.3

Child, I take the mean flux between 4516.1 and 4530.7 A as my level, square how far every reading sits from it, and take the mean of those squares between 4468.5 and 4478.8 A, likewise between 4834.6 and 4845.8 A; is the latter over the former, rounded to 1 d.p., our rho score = 4.1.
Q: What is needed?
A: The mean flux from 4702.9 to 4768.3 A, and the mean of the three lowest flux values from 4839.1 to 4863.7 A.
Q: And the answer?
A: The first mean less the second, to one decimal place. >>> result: 3.7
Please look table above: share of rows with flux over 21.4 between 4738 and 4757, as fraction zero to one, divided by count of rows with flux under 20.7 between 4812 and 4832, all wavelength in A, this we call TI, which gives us 0.89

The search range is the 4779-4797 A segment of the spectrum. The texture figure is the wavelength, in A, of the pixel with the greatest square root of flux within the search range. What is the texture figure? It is 4793.62 A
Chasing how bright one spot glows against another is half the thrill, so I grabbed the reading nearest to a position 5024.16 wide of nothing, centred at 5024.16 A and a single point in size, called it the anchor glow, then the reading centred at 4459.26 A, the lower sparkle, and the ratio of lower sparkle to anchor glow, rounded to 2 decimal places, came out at 0.84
